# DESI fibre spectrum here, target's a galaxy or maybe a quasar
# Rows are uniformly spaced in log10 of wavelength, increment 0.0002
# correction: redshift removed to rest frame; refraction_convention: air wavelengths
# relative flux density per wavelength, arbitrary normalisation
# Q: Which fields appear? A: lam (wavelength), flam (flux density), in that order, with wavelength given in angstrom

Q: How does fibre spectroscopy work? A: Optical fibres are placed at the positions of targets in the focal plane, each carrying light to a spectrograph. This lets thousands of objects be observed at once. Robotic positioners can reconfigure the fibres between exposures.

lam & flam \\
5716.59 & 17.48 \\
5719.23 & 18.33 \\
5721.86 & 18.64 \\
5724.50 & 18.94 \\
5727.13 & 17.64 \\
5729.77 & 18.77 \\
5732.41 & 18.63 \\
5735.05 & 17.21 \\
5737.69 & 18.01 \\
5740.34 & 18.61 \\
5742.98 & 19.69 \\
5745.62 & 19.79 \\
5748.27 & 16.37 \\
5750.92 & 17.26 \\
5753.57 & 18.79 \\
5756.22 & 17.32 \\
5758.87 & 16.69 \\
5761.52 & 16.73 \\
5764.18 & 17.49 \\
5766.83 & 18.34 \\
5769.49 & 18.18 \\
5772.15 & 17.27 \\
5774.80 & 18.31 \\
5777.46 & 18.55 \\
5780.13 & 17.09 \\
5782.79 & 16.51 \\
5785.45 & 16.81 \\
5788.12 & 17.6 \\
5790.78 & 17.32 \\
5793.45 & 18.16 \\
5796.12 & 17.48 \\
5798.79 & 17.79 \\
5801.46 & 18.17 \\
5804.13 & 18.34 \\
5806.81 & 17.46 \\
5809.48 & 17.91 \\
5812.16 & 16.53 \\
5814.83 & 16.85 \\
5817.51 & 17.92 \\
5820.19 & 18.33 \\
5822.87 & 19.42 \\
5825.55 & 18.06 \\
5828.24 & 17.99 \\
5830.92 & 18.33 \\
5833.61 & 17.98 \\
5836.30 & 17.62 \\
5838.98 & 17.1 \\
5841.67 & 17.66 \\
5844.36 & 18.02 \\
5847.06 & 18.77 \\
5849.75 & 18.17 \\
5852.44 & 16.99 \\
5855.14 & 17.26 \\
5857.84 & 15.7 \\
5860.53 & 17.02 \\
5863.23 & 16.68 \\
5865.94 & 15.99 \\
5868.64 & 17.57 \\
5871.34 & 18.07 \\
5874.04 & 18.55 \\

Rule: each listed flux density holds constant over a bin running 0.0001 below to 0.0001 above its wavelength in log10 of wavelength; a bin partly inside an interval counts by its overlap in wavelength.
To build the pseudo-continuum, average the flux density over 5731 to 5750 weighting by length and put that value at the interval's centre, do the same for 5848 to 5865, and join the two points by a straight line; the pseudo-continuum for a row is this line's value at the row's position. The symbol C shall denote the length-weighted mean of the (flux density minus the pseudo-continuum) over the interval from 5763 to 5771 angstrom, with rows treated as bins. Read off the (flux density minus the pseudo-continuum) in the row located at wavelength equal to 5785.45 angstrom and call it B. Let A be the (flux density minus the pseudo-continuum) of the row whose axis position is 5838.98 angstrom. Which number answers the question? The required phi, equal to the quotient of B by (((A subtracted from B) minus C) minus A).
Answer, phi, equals 1.2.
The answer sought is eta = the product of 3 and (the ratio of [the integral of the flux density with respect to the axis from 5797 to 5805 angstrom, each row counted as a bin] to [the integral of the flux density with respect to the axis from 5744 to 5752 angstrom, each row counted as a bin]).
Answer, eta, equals 3.03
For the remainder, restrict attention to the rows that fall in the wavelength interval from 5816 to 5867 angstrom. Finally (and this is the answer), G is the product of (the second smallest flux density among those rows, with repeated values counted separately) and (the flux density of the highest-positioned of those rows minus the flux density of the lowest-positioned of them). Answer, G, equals -31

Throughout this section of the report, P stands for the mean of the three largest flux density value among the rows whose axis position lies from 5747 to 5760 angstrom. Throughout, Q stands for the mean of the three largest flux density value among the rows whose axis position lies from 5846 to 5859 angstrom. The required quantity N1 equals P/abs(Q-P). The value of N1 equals 64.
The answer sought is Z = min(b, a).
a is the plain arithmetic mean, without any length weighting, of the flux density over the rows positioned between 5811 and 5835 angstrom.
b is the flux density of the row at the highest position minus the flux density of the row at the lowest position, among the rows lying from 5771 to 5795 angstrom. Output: 0.9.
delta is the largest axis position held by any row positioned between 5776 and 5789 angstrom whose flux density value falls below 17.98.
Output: 5788.12 angstrom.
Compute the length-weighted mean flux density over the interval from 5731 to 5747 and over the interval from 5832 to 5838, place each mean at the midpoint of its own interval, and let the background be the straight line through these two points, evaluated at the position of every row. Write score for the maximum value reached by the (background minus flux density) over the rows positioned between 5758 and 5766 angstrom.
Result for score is 1.78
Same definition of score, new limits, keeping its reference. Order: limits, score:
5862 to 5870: 1.52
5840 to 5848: 0.06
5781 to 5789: 1.75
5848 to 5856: 0.64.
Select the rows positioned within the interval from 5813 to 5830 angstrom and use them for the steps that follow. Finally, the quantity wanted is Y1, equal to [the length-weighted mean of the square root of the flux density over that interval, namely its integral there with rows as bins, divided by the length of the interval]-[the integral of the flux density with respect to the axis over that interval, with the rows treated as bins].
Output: -303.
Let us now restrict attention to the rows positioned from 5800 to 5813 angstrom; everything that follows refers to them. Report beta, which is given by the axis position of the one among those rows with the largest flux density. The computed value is 5804.13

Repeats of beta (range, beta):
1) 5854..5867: 5855.14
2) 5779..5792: 5788.12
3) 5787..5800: 5793.45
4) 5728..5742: 5729.77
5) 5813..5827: 5822.87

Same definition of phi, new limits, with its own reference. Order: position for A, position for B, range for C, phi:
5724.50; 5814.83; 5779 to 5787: 1.2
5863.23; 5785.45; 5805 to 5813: 2.4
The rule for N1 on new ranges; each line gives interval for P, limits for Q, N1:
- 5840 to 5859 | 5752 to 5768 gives 162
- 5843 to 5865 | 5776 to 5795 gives 85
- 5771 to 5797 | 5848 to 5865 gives 21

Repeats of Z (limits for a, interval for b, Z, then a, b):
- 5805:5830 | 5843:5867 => -2.0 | 17.83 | -2.0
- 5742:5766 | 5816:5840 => -0.8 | 17.79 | -0.8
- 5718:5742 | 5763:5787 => -0.7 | 18.31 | -0.7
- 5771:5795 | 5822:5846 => -1.4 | 17.51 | -1.4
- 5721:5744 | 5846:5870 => -1.2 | 18.46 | -1.2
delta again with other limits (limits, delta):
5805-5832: 5817.51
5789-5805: 5798.79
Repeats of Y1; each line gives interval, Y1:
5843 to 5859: -276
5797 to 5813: -279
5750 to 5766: -274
